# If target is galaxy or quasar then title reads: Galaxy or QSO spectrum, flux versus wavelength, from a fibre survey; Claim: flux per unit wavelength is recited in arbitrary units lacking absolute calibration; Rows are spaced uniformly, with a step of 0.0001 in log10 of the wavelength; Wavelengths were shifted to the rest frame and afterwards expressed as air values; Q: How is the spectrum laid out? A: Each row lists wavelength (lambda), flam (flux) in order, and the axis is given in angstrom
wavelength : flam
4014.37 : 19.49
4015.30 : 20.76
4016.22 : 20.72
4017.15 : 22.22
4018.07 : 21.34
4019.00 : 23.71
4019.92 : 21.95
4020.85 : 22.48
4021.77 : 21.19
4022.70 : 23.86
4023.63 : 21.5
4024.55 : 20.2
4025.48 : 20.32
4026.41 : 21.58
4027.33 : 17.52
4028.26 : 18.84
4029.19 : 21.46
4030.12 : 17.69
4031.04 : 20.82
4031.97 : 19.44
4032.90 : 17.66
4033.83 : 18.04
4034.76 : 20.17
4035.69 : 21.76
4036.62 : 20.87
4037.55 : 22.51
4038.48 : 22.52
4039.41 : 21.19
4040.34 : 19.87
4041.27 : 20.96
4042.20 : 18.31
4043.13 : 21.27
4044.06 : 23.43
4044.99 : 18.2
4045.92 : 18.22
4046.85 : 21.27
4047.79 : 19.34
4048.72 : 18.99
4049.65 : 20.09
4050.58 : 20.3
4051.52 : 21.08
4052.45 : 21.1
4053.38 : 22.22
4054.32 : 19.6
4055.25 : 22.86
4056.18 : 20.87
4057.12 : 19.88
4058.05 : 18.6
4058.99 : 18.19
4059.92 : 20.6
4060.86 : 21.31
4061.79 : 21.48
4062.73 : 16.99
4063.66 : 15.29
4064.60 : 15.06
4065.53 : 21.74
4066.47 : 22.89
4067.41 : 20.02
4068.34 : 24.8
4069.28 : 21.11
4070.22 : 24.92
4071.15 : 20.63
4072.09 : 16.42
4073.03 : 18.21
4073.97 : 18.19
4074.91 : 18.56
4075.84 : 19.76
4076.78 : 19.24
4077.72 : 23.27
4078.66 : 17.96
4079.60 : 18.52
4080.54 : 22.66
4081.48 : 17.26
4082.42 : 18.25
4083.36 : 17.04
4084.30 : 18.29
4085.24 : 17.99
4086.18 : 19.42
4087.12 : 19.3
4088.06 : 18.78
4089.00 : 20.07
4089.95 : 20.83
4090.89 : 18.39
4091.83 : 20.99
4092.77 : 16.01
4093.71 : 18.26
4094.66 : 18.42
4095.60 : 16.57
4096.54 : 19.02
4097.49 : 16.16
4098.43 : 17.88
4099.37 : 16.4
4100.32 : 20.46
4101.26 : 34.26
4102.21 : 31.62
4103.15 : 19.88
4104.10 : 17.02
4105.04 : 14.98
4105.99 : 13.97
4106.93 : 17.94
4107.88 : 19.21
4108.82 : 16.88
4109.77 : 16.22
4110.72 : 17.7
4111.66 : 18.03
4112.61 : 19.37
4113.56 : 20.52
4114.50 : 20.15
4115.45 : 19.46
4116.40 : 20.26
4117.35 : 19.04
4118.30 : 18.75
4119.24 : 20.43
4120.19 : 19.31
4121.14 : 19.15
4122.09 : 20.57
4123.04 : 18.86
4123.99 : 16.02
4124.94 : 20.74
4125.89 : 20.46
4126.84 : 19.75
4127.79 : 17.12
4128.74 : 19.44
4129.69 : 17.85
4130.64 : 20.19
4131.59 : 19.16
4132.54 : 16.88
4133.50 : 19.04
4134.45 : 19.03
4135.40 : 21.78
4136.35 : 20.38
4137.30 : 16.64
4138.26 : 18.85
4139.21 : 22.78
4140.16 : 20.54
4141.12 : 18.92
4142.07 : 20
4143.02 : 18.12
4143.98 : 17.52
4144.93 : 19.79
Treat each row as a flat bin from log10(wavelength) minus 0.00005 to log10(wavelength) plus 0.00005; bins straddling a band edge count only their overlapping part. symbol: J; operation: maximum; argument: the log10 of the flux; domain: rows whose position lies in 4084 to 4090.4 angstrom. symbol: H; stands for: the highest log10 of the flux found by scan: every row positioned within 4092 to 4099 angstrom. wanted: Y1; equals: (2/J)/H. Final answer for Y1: 1.19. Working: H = 1.28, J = 1.32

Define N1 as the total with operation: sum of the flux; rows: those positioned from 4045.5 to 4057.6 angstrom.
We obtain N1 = 266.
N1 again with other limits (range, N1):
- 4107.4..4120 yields 246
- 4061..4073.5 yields 260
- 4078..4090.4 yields 246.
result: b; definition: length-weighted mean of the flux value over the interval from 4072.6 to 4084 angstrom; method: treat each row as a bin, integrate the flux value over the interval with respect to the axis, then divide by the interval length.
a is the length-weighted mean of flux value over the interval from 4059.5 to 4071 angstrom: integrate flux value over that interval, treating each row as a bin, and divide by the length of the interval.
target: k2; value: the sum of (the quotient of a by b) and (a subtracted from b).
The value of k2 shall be -0.4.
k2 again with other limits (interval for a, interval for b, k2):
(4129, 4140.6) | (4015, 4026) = 3.2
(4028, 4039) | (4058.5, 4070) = 0.9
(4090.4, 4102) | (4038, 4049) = 1.6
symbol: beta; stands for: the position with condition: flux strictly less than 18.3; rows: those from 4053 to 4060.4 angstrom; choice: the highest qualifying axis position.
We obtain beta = 4058.99 angstrom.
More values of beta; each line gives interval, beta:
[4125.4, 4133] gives 4132.54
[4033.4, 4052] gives 4045.92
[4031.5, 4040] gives 4033.83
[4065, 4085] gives 4084.30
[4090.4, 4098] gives 4097.49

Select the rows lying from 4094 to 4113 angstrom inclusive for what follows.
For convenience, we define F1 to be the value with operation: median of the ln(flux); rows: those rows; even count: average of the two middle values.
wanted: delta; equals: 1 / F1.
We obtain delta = 0.347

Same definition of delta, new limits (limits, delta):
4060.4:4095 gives 0.341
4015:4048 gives 0.329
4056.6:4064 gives 0.338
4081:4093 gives 0.343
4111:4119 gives 0.337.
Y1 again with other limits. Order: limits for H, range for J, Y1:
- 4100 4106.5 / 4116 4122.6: 0.99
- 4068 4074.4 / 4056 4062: 1.08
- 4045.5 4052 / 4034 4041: 1.11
